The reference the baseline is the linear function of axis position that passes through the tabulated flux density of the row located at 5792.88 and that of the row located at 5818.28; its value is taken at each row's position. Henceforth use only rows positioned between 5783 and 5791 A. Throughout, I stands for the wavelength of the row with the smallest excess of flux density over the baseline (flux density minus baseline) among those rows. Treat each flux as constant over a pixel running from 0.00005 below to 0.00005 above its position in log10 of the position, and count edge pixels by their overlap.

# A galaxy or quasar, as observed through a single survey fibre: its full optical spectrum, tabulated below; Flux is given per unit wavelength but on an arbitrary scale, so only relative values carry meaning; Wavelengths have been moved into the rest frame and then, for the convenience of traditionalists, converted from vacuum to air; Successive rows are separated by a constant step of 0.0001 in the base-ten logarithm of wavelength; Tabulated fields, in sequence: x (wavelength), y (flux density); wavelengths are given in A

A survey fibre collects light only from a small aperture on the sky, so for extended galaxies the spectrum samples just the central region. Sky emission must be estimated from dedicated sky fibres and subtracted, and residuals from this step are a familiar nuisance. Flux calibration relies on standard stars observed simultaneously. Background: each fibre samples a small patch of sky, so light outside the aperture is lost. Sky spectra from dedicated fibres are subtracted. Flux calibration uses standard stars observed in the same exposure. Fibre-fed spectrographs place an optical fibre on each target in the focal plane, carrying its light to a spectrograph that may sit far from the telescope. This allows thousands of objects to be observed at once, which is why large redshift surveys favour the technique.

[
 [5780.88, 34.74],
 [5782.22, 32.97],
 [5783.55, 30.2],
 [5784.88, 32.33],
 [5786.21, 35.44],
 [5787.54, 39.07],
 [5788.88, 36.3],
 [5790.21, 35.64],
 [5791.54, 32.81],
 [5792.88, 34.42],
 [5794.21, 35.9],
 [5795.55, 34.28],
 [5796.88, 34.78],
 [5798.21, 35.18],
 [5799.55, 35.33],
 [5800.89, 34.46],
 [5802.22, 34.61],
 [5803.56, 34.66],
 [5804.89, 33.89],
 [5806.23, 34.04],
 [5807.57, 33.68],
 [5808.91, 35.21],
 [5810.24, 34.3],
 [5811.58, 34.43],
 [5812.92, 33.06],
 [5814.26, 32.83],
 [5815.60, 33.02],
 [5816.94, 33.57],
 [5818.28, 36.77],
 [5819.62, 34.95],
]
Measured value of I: 5783.55 A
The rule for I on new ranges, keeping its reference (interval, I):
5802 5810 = 5807.57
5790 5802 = 5791.54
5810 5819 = 5814.26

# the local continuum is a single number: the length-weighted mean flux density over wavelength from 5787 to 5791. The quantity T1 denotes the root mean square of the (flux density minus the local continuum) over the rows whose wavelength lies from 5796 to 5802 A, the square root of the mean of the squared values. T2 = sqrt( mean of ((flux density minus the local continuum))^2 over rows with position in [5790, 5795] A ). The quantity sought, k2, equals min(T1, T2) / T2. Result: 0.78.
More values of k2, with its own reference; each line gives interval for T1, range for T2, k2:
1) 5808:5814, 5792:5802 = 1.00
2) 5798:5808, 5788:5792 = 0.99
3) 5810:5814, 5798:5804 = 1.00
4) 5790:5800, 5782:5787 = 0.49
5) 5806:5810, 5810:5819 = 0.84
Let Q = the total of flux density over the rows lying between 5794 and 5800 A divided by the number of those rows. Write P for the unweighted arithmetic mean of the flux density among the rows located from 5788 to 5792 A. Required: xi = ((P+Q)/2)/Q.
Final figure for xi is 1.00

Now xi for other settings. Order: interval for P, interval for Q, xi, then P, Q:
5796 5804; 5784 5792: 0.99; 34.8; 35.3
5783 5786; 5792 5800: 0.95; 31.3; 35.0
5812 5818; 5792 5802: 0.97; 33.1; 34.9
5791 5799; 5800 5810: 1.00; 34.6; 34.4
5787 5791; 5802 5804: 1.03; 37.0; 34.6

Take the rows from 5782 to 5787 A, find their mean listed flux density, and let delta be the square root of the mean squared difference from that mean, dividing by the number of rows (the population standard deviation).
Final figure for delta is 1.87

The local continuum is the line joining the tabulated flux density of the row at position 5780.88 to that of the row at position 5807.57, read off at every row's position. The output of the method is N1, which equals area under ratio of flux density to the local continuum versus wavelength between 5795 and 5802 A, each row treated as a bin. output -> 7.16 A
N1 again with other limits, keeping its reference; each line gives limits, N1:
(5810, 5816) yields 6.00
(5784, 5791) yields 7.22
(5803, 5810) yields 7.12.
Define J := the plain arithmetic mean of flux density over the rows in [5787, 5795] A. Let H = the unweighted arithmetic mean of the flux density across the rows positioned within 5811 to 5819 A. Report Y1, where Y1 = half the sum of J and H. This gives 34.8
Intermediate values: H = 33.9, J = 35.7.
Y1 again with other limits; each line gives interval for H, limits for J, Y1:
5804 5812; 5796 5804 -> 34.5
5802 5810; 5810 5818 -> 33.9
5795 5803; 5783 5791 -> 34.8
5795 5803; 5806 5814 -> 34.4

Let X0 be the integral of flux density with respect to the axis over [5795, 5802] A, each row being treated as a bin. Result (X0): 244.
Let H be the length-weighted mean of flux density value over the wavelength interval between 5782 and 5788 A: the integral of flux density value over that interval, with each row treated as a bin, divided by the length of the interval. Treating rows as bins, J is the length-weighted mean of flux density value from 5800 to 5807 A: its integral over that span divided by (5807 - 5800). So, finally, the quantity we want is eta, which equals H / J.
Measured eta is 0.99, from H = 34.0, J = 34.3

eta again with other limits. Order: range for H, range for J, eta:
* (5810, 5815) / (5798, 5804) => 0.96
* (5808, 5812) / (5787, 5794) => 0.97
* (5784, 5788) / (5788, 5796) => 1.01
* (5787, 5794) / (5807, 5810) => 1.03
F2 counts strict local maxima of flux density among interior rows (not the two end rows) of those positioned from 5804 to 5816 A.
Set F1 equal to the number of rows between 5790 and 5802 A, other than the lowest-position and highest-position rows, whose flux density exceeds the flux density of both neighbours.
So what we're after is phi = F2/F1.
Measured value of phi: 1.5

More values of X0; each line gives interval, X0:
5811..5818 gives 235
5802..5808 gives 205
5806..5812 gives 206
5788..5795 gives 246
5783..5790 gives 244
